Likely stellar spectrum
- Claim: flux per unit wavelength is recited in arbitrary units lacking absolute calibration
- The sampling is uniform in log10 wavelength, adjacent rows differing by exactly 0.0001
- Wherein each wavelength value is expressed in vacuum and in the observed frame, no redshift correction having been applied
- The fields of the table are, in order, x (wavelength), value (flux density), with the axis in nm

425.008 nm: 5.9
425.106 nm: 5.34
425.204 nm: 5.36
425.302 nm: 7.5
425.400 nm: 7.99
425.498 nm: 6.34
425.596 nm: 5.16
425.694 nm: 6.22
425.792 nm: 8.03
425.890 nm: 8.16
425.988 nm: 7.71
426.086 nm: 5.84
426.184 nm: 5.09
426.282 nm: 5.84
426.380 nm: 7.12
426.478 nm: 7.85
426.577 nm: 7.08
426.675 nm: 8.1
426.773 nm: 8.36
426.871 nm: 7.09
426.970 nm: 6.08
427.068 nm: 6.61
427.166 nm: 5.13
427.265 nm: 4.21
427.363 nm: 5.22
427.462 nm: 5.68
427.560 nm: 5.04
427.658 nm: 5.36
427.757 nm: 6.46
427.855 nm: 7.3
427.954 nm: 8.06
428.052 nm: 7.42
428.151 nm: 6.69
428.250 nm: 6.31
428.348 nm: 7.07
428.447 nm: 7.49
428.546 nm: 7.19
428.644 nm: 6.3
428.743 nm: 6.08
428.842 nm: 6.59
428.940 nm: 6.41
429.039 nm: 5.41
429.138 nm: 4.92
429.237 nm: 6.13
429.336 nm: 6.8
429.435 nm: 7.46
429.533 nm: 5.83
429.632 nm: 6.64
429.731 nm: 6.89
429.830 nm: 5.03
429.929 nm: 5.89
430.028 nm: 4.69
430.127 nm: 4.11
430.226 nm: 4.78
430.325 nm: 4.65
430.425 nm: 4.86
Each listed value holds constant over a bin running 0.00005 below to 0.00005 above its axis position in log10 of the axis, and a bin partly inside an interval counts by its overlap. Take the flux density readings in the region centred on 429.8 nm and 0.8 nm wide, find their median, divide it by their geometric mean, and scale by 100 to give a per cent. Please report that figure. 103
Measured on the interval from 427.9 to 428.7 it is 101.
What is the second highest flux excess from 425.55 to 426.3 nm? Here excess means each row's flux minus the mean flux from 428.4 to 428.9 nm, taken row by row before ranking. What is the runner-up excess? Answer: 1.3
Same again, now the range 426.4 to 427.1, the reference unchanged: 1.4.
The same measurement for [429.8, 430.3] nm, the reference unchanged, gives -1.7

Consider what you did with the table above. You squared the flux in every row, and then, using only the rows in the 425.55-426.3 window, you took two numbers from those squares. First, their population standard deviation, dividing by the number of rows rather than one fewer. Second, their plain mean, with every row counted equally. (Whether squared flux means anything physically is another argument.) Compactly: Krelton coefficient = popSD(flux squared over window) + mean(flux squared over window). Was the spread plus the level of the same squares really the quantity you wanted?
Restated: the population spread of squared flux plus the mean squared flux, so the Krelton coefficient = 60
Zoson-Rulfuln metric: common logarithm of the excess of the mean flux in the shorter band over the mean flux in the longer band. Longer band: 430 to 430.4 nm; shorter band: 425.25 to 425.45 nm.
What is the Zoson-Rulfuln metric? 0.5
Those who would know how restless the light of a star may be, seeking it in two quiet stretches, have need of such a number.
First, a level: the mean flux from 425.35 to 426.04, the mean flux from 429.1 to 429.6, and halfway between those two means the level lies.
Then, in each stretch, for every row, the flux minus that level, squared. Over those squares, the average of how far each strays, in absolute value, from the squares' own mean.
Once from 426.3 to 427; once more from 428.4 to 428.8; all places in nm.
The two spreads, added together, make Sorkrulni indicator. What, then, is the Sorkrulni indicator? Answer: 1.1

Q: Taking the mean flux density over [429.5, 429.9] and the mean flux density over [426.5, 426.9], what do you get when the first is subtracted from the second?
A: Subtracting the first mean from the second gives 1.6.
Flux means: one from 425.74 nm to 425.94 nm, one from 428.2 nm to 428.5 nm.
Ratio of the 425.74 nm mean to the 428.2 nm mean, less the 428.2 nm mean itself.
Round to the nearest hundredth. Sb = -5.79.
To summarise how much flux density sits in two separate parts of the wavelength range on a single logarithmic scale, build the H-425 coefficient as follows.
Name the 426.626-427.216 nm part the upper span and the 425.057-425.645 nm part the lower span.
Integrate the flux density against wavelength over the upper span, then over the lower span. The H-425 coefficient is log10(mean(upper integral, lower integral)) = 0.589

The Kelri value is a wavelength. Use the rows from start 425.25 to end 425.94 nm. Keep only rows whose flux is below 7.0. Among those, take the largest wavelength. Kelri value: 425.694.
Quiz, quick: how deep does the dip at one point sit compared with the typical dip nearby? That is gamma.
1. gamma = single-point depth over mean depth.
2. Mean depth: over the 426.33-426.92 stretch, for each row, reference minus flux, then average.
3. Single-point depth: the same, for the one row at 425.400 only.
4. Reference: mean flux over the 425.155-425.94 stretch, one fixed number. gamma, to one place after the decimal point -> 1.5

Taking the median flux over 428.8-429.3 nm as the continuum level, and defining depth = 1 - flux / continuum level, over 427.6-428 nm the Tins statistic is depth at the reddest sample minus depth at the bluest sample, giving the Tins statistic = -0.4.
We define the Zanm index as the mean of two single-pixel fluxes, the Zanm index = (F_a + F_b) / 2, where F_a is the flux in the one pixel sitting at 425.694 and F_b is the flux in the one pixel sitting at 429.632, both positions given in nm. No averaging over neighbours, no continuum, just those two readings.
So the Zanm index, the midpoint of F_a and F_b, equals 6.4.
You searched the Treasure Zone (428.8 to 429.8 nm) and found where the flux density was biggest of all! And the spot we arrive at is 429.435 nm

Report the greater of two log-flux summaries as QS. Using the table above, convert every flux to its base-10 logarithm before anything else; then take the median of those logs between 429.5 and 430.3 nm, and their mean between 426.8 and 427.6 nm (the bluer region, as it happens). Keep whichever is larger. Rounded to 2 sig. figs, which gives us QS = 0.75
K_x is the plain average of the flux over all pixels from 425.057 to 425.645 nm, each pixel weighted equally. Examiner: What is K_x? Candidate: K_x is 6.3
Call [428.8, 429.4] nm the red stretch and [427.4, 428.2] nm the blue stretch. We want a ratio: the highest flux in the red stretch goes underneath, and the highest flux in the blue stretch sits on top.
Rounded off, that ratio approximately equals 1.19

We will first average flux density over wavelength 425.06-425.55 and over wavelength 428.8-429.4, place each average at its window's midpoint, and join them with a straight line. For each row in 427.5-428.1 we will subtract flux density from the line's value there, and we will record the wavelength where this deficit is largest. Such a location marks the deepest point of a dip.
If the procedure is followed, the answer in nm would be 427.560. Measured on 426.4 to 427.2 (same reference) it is 427.166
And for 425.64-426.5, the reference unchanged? 426.184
